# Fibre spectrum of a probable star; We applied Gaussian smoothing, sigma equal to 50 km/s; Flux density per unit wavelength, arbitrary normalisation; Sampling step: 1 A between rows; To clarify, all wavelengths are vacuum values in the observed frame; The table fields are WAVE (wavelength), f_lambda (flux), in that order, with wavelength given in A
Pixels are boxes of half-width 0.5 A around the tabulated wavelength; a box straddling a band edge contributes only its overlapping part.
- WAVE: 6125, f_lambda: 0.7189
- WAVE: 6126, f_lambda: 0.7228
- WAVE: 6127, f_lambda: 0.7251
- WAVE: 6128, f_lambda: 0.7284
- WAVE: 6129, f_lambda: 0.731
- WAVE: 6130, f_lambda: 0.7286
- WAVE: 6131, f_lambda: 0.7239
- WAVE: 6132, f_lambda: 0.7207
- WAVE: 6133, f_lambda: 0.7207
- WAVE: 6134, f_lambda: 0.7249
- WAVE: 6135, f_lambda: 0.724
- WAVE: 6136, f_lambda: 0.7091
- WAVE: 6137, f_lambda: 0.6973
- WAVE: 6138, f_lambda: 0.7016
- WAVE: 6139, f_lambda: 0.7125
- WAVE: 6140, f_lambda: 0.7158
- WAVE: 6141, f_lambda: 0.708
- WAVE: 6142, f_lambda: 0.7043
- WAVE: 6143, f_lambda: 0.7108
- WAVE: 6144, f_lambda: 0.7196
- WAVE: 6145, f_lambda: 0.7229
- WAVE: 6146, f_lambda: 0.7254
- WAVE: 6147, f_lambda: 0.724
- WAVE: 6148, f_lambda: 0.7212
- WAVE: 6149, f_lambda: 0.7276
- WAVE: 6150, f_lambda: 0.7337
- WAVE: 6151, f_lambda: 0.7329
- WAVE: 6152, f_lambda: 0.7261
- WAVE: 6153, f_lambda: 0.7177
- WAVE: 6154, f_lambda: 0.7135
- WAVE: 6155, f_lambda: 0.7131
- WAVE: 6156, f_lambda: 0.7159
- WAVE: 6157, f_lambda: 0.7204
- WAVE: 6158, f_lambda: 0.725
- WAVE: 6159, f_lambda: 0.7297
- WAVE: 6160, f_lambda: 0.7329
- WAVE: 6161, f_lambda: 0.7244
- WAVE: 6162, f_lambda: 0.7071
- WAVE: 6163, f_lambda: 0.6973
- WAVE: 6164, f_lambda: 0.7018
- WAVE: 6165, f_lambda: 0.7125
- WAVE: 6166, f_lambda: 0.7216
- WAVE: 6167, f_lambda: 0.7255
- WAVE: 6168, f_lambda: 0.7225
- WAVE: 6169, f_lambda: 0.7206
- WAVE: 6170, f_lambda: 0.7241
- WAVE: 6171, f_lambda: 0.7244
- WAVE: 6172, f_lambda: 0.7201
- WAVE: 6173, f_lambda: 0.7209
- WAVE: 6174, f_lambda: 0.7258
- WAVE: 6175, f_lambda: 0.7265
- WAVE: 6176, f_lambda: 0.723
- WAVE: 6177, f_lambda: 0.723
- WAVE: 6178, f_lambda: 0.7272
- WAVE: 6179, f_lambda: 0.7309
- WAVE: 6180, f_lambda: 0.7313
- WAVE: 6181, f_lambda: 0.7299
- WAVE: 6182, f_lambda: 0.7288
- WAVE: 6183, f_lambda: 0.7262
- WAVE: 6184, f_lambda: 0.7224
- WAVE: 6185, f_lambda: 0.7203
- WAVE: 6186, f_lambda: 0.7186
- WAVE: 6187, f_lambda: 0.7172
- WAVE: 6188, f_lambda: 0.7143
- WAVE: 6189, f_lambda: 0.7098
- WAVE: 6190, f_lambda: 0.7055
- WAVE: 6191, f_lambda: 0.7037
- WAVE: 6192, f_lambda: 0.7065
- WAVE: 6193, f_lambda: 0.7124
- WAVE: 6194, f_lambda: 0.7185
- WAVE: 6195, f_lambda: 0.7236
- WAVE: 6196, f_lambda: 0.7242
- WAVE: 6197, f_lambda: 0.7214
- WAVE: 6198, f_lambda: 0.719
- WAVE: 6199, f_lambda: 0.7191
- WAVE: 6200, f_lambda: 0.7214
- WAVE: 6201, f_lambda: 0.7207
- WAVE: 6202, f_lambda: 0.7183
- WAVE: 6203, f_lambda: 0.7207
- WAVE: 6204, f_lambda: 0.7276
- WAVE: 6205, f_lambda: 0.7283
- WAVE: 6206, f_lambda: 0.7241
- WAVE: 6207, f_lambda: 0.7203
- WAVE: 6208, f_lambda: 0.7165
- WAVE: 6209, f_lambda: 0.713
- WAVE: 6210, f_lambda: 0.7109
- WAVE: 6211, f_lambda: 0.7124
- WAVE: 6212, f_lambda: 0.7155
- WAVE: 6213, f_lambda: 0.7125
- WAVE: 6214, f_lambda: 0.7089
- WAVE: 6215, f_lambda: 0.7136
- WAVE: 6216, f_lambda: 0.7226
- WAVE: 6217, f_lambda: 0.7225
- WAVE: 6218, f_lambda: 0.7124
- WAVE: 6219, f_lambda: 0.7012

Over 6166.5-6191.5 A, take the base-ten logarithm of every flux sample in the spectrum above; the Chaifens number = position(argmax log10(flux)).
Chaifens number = 6180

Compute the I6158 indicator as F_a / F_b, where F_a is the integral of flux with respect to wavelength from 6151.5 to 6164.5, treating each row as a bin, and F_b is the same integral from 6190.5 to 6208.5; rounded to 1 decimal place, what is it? 0.7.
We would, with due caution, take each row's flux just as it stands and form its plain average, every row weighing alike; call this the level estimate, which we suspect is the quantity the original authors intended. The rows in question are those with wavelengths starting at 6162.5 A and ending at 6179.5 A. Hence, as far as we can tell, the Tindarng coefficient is 0.7205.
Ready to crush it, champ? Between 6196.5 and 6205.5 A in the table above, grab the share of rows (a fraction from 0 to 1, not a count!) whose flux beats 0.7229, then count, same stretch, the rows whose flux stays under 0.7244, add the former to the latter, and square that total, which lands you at 52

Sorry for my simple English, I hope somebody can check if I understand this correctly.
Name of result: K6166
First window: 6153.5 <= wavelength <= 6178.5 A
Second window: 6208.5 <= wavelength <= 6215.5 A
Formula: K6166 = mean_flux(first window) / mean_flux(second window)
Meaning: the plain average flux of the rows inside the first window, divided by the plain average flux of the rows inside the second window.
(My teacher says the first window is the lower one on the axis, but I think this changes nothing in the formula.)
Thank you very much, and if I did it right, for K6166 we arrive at 1.011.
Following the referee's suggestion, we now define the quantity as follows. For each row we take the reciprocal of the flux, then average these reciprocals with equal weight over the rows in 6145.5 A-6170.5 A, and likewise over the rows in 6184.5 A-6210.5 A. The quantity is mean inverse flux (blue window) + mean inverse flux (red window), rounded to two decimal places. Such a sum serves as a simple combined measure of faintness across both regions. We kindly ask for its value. 2.78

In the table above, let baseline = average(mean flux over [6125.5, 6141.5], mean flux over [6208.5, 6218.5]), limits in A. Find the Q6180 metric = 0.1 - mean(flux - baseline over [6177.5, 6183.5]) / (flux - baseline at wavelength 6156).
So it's 24.6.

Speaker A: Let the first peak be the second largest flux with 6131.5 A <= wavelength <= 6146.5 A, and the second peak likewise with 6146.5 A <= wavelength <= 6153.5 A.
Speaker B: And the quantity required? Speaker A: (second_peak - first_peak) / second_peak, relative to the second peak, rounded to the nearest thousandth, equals 0.011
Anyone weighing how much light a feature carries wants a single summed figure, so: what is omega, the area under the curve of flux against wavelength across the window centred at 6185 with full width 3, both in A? 2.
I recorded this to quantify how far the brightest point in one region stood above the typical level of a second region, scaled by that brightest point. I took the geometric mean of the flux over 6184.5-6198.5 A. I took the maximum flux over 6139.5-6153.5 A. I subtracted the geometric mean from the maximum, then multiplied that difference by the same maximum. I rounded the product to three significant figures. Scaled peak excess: 0.0135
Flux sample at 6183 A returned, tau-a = 0.7262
